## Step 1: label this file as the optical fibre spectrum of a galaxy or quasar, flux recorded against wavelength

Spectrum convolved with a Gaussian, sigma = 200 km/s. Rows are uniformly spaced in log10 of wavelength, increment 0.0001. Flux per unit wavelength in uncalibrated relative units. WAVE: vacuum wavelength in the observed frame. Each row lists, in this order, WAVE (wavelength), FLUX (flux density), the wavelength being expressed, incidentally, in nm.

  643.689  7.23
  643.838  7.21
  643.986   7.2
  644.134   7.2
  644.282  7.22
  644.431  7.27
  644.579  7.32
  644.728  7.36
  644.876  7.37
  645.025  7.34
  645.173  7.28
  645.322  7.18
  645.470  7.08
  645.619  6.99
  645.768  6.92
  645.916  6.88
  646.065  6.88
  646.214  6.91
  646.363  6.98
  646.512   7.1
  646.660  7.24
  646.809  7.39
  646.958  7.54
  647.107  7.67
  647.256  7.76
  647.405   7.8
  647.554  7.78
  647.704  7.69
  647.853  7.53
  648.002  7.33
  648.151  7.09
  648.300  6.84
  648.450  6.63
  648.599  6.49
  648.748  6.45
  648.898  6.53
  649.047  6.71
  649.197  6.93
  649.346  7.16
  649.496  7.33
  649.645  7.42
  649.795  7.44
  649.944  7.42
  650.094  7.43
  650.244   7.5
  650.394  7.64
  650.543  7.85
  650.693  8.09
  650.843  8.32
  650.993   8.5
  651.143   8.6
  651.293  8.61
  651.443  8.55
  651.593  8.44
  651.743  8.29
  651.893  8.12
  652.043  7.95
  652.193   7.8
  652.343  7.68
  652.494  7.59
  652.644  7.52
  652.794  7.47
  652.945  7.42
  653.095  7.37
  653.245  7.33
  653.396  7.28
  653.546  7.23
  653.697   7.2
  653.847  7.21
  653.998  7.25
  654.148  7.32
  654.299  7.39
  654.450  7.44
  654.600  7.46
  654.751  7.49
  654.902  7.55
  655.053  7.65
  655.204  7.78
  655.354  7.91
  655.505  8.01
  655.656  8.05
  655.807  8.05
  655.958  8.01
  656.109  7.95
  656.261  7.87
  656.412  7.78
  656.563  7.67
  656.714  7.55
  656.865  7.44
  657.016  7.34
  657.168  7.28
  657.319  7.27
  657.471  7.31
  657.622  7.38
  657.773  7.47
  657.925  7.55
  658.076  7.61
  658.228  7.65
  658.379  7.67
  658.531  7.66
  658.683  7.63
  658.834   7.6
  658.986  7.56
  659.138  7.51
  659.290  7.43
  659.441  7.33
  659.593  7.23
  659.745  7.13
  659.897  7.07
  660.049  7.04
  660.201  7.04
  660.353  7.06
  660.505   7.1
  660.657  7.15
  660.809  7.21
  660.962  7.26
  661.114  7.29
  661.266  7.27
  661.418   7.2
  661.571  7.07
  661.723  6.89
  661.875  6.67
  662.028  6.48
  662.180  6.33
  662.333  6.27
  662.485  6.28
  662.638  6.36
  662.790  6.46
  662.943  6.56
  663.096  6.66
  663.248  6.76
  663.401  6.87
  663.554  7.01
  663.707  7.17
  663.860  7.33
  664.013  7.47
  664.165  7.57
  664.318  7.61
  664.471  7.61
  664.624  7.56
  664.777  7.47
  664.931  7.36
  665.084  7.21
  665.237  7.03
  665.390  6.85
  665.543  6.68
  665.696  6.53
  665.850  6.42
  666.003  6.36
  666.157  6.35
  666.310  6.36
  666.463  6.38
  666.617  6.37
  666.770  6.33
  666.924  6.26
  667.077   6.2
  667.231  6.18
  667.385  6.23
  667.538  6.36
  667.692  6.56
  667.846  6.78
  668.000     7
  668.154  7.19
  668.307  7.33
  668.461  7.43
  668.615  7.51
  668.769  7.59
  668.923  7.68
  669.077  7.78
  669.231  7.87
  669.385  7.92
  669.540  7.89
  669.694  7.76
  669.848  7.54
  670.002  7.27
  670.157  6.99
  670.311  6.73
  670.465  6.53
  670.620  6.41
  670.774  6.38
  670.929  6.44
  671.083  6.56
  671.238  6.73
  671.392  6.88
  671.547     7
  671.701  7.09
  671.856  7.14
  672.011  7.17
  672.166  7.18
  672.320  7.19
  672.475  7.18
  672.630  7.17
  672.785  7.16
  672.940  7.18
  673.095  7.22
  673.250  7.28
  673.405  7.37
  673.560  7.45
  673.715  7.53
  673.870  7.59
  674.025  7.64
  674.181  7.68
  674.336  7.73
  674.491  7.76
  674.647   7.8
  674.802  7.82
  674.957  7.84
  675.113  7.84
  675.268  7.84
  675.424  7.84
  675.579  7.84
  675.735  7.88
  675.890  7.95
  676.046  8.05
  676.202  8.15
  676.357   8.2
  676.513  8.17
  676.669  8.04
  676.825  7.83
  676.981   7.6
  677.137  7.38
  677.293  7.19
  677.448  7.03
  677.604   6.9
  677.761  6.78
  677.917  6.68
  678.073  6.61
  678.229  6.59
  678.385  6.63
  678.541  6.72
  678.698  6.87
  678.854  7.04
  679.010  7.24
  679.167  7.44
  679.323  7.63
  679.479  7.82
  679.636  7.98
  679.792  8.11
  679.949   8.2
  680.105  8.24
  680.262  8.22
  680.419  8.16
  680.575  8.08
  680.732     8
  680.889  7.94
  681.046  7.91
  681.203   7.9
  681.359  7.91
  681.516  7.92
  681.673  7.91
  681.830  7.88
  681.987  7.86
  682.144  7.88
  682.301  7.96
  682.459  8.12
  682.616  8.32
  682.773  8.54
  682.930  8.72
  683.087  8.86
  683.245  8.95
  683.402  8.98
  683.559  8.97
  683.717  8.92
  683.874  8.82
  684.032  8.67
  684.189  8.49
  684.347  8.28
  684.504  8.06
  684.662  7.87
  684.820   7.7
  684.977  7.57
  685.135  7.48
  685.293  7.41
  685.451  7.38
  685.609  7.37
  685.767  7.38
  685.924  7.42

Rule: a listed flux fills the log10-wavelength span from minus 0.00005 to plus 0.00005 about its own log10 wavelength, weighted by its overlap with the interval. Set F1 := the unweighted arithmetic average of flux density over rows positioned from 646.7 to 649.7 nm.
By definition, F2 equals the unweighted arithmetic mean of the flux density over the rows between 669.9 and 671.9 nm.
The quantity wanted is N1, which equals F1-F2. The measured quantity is 0.4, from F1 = 7.20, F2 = 6.8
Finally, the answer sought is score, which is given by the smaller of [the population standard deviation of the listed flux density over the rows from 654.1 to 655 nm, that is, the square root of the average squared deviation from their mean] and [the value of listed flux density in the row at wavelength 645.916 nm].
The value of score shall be 0.07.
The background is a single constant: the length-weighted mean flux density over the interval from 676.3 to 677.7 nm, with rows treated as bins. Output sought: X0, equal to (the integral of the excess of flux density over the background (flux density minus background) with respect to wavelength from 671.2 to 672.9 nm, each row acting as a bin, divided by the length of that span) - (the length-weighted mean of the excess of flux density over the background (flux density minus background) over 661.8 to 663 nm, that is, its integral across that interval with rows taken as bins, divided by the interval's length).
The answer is 0.7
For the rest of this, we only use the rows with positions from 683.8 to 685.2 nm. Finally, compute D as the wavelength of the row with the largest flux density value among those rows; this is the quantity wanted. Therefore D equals 683.874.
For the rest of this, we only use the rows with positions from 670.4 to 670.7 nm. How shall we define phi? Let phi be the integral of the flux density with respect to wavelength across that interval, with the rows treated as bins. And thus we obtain 1.9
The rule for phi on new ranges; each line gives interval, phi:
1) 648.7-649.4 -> 4.7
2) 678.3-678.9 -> 4.1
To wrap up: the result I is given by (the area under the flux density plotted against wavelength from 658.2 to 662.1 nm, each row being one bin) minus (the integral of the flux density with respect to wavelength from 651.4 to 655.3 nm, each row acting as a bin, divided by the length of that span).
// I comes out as 20.6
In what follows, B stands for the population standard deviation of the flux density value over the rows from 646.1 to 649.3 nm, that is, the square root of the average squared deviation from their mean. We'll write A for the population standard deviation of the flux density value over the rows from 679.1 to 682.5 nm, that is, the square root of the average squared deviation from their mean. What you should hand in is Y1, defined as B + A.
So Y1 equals 0.6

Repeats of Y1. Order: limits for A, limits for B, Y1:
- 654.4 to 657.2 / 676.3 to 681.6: 0.8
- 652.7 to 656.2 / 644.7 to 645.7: 0.4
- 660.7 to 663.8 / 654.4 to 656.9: 0.6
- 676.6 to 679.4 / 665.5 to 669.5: 1.0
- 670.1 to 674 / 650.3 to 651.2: 0.7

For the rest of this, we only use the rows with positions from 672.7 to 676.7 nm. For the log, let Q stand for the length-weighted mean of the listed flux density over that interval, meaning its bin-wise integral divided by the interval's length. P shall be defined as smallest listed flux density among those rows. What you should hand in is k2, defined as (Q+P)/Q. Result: 1.927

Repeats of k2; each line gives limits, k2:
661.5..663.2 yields 1.957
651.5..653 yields 1.946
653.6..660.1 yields 1.935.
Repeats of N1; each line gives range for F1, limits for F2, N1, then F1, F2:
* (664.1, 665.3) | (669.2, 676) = 0.1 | 7.43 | 7.3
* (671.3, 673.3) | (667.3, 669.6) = -0.1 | 7.14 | 7.3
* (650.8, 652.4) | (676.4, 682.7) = 0.6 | 8.26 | 7.6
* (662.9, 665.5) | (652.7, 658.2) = -0.4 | 7.18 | 7.5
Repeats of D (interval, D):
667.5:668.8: 668.769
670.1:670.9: 670.157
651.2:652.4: 651.293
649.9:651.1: 650.993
